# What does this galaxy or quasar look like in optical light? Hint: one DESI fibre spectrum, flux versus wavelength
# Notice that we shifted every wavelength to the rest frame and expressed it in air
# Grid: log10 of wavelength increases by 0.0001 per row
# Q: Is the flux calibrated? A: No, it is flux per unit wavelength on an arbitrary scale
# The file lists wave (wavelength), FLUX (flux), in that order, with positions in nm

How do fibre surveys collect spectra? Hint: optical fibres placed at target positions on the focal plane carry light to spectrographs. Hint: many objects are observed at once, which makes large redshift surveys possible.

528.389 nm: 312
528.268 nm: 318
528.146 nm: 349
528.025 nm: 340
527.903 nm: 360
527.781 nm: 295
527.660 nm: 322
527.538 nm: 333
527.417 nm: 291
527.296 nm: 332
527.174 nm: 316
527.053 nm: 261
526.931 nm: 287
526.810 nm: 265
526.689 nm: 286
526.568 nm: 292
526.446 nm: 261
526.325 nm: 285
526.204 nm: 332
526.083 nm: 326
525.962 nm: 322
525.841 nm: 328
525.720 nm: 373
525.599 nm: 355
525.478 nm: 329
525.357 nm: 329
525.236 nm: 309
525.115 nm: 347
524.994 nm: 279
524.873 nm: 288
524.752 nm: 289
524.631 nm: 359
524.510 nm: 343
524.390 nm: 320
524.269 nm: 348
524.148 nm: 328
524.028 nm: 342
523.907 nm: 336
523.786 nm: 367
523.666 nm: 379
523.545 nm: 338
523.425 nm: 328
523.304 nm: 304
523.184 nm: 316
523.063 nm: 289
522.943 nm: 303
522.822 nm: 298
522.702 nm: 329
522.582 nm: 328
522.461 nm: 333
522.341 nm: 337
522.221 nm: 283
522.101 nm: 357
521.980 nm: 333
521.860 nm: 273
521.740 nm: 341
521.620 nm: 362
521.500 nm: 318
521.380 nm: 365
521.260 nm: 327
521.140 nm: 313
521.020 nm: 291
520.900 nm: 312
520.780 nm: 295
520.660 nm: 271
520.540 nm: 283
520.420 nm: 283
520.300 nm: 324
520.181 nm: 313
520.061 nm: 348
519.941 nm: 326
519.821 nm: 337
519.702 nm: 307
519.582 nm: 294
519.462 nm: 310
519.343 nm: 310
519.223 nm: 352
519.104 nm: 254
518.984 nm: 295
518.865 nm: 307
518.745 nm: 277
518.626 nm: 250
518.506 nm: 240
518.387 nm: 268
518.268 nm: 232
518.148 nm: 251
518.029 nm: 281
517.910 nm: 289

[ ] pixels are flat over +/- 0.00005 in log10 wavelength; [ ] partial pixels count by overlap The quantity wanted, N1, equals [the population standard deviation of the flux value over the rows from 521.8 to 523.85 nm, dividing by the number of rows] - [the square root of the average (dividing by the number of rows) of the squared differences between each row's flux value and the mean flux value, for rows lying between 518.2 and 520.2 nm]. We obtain -7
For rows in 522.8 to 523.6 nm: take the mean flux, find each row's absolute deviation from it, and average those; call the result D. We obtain 14.1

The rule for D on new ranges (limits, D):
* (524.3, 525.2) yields 27.9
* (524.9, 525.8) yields 22.9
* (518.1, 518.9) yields 20.0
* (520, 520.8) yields 22.2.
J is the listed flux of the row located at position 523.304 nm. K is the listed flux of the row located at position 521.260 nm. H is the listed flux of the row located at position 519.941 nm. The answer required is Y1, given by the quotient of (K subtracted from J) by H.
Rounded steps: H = 326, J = 304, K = 327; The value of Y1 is -0.071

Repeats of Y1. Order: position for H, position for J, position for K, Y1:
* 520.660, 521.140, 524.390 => -0.026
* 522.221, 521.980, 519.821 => -0.014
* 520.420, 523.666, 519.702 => 0.254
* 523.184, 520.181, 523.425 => -0.047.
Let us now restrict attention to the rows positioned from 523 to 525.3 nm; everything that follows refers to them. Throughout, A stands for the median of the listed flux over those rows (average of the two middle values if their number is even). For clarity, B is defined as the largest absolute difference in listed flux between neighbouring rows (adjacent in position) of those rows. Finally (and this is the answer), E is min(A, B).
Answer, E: 70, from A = 328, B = 70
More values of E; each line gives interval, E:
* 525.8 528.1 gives 65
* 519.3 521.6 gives 47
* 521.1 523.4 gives 74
